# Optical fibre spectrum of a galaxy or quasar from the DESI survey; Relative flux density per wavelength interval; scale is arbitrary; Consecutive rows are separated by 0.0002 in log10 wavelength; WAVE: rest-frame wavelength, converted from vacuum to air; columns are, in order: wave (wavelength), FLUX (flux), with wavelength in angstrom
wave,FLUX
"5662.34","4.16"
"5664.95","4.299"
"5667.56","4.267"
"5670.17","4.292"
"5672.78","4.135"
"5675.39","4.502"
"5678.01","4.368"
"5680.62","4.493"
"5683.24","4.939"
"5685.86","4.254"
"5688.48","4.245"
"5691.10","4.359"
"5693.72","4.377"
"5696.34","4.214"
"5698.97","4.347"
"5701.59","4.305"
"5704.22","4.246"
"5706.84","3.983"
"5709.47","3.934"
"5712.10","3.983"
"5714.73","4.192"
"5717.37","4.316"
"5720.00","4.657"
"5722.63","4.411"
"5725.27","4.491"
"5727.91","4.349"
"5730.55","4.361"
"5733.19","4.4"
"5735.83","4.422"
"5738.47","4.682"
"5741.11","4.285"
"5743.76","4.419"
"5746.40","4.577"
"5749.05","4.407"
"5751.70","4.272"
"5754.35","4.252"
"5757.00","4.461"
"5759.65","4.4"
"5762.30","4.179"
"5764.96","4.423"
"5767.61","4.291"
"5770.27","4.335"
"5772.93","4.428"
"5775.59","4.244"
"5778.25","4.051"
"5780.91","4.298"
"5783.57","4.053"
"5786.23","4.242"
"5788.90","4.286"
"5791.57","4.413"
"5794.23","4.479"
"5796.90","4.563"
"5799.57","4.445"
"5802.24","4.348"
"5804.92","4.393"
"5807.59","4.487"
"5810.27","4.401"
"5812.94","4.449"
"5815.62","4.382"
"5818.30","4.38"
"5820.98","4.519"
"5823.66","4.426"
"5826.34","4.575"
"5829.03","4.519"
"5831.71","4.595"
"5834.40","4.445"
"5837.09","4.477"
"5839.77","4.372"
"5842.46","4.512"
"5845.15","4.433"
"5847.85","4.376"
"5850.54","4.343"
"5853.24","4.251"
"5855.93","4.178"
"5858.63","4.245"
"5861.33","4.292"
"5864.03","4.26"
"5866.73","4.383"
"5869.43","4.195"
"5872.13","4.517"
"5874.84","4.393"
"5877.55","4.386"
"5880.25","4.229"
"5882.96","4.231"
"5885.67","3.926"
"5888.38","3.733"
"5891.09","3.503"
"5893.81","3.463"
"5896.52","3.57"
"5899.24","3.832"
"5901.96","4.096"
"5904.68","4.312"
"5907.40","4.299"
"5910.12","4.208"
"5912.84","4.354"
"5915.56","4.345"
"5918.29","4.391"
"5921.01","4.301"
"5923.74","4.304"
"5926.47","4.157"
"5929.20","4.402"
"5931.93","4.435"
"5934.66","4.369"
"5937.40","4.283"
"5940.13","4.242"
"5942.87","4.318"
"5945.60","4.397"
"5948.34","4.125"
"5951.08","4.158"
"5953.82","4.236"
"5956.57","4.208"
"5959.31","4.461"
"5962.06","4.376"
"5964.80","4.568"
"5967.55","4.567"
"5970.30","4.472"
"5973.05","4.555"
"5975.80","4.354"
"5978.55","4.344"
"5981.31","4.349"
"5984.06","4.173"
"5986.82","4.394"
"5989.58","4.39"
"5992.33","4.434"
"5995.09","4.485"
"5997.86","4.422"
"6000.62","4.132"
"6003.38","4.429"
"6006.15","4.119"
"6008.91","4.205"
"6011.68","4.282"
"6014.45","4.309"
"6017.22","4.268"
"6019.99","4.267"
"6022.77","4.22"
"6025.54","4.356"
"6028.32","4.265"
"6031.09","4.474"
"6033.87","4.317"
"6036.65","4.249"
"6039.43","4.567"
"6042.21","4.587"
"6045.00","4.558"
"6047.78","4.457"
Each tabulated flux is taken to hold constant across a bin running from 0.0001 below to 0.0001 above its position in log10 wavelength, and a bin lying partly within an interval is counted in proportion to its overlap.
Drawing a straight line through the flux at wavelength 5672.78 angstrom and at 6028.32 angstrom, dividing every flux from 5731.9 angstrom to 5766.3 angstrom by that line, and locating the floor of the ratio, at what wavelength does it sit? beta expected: 5762.30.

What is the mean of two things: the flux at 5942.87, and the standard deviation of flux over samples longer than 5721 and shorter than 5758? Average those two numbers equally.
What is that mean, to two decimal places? 2.22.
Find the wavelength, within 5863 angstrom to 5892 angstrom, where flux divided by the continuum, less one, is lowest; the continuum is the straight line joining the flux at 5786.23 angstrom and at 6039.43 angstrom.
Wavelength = 5891.09 angstrom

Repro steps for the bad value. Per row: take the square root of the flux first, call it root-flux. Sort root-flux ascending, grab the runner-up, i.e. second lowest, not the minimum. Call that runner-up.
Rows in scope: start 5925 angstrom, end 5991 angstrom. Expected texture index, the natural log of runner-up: 0.712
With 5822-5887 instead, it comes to 0.715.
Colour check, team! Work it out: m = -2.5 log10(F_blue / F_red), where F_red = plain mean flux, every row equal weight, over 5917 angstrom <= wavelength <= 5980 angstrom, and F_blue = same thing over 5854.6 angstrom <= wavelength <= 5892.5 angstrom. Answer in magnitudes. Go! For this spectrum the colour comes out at 0.04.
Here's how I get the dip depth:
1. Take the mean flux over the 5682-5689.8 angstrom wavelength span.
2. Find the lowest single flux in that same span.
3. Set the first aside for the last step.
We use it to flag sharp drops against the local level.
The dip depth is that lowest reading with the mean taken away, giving -0.23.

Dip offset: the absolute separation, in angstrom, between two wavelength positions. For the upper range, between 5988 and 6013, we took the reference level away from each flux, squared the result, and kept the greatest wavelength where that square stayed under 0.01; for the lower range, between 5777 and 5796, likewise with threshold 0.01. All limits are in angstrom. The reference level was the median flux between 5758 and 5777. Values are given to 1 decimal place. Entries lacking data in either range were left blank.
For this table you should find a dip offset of 220.1 angstrom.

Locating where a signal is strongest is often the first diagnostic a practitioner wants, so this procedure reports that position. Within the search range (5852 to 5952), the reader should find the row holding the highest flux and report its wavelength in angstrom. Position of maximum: 5872.13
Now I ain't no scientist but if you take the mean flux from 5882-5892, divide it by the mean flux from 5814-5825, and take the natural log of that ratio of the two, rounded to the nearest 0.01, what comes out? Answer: -0.14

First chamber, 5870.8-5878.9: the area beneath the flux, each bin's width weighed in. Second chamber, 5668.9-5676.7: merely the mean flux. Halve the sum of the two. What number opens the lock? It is 20.1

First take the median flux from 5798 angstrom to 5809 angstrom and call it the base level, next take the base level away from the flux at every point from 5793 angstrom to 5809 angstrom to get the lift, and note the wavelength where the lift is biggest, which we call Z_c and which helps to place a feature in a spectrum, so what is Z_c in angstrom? 5796.90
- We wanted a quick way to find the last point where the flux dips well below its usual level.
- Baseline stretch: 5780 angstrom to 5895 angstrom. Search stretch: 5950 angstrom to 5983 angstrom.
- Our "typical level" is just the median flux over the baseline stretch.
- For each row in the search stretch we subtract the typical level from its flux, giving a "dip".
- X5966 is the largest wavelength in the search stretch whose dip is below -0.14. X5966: 5956.57 angstrom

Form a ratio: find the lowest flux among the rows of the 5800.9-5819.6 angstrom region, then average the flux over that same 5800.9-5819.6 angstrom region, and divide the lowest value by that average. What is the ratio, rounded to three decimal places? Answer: 0.987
